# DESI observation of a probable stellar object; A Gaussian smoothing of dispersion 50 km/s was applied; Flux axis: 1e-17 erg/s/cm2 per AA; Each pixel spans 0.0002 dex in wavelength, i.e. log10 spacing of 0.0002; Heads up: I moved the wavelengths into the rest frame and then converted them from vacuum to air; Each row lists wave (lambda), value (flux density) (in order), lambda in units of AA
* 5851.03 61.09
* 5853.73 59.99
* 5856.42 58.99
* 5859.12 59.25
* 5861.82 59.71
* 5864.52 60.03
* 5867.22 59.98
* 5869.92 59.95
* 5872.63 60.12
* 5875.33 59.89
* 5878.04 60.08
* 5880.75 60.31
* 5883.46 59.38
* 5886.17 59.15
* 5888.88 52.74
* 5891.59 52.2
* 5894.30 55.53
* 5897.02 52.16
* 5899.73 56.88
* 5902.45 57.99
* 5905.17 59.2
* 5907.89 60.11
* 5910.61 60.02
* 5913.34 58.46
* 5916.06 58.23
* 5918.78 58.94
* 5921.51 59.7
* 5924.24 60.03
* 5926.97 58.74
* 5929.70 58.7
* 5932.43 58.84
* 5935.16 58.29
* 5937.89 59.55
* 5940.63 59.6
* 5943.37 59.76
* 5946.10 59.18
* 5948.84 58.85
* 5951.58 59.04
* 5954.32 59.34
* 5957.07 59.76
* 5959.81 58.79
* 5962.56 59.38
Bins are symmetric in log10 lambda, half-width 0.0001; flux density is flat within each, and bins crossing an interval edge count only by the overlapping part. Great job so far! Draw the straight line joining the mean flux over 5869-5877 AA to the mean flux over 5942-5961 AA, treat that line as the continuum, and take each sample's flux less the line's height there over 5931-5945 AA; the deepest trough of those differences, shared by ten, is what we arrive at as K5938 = -0.11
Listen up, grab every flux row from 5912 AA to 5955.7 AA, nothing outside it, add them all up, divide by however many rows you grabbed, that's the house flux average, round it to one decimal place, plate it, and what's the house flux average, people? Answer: 59.1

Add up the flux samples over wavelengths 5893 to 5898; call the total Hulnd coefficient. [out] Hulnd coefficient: 108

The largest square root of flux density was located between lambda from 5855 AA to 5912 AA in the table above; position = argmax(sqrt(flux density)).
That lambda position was 5880.75 AA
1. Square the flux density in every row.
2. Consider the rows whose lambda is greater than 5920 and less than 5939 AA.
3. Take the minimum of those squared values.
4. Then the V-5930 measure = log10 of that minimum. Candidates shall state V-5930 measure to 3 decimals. 3.531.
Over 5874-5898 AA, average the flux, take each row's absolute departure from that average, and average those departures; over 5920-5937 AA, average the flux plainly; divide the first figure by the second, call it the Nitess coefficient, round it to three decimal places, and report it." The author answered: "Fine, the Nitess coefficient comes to 0.055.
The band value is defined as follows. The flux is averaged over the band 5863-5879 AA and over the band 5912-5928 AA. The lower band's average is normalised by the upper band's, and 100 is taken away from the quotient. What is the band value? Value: -99.0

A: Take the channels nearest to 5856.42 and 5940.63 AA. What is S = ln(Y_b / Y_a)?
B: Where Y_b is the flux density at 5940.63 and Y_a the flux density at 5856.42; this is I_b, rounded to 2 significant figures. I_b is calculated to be 0.010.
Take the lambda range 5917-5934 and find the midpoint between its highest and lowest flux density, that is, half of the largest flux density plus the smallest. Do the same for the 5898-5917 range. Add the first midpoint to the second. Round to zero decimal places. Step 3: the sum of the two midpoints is 118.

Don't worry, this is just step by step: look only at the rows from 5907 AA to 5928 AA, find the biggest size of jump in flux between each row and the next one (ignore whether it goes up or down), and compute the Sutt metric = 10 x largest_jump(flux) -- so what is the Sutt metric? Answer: 16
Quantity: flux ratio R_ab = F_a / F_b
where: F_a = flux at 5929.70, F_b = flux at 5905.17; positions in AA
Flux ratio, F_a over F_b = 0.99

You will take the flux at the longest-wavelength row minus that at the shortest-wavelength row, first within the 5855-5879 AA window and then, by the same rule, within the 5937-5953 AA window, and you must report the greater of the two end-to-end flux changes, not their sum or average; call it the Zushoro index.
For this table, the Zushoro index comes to 1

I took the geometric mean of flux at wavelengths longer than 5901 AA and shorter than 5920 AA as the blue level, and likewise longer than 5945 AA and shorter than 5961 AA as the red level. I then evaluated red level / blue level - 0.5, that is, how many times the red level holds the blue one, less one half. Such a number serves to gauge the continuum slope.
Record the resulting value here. 0.503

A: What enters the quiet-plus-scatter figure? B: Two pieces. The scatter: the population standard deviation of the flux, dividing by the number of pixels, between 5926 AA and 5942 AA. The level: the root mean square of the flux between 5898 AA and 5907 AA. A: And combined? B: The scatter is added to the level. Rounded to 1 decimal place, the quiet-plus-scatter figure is 58.5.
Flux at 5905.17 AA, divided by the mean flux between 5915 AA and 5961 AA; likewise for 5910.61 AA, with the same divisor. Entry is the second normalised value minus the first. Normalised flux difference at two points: 0.014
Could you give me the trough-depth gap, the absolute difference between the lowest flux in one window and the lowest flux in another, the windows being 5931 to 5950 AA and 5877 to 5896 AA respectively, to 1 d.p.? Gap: 6.1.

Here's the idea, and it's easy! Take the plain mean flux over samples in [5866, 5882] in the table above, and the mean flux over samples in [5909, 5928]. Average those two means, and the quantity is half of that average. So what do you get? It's 29.80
